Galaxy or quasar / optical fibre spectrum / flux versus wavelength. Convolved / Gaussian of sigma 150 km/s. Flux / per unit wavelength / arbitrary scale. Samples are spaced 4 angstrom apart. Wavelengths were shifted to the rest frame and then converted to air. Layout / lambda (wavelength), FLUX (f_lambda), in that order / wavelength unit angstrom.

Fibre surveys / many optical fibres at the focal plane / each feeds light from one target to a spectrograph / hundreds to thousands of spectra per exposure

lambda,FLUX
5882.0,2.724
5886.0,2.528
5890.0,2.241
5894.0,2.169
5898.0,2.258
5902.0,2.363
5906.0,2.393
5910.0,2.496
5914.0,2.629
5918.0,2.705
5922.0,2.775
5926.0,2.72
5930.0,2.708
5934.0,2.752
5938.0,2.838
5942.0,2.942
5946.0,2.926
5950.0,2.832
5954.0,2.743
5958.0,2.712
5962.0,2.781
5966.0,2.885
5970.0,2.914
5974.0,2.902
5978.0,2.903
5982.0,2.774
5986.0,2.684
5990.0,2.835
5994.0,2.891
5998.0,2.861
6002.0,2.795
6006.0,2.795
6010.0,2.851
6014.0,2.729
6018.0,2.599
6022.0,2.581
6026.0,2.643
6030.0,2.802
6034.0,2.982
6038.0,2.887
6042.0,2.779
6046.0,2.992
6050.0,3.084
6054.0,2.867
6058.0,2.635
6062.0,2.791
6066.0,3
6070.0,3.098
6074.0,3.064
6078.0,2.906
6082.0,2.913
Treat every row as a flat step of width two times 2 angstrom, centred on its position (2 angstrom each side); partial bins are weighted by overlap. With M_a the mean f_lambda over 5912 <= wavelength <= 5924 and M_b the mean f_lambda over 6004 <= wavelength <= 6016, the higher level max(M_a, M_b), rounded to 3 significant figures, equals 2.79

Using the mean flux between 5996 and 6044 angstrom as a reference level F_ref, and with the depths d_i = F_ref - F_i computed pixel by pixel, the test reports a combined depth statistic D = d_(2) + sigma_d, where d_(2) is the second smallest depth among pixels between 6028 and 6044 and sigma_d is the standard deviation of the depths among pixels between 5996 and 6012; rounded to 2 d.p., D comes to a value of -0.08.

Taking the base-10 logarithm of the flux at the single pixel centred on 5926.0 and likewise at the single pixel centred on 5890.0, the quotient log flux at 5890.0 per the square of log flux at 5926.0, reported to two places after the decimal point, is 1.86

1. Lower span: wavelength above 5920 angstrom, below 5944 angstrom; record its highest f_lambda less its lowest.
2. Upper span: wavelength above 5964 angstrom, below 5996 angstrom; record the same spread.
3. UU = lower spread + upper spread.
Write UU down 0.46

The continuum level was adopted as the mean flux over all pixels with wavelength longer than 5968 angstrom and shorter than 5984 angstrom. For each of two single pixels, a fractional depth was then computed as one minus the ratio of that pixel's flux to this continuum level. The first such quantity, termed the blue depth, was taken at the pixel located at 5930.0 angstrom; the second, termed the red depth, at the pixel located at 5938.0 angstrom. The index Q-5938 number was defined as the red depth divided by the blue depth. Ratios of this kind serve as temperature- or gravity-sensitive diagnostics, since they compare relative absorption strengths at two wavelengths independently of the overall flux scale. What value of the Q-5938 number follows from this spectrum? 0.21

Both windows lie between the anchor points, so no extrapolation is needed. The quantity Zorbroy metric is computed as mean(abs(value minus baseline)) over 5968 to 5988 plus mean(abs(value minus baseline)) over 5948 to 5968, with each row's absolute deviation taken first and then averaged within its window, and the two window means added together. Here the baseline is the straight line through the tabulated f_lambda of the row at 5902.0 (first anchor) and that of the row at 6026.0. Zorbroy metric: 0.60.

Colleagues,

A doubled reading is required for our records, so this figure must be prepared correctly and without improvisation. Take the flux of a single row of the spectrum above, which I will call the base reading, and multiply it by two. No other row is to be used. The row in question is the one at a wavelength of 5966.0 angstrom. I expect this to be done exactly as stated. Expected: 5.8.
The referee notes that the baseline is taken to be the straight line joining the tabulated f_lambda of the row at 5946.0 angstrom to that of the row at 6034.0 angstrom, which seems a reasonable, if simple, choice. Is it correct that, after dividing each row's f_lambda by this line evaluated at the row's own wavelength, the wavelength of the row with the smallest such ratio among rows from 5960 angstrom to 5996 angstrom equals 5986.0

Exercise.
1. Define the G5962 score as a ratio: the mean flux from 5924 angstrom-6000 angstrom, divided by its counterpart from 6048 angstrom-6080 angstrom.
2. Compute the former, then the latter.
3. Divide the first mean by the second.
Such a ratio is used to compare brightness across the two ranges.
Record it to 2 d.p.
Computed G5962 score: 0.96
